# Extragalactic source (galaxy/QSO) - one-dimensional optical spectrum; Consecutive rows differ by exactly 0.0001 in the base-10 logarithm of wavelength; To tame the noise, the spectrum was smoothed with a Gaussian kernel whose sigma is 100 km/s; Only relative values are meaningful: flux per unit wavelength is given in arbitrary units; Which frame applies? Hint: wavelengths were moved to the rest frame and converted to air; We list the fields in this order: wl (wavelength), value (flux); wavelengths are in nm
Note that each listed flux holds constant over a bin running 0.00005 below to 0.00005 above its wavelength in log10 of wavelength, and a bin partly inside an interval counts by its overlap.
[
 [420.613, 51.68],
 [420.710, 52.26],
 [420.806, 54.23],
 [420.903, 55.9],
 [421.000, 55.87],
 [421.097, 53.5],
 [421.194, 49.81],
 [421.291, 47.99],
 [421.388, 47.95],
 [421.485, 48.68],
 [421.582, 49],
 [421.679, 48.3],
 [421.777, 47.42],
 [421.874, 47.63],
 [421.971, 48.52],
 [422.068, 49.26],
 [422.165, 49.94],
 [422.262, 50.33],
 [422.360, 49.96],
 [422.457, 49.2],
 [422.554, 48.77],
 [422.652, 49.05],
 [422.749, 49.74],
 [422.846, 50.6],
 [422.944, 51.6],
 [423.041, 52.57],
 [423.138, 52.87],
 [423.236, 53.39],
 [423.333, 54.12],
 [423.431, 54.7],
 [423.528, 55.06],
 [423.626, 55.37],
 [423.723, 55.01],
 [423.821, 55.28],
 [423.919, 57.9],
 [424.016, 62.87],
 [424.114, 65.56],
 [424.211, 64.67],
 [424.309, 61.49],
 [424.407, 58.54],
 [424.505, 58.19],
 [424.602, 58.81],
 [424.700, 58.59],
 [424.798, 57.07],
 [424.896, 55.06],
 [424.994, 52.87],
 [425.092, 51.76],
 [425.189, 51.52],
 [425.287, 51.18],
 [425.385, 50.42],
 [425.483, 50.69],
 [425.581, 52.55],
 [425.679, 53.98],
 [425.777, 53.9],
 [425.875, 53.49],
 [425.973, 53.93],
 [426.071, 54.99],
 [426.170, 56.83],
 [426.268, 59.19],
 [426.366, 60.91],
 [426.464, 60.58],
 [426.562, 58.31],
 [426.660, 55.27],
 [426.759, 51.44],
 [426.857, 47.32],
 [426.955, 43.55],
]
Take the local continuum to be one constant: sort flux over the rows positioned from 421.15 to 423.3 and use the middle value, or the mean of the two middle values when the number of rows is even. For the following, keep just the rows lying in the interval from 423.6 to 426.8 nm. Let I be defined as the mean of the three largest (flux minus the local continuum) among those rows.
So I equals 15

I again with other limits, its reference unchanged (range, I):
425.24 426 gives 5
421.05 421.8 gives 2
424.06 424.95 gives 15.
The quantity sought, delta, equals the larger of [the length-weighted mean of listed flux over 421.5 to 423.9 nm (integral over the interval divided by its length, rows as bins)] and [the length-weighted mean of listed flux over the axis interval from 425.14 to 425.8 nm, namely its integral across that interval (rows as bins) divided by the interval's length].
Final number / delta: 52.0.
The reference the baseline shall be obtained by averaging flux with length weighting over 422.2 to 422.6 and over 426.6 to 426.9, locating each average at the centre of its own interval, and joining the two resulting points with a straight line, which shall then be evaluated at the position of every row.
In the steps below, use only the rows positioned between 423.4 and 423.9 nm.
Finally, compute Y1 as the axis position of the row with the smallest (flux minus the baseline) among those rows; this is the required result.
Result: 423.431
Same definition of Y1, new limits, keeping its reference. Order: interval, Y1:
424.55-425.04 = 424.994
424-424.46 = 424.407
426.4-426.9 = 426.857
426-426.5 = 426.071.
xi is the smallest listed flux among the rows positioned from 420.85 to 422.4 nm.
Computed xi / 47.42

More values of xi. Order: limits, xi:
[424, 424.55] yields 58.19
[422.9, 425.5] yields 50.42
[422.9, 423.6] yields 51.6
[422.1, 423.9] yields 48.77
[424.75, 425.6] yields 50.42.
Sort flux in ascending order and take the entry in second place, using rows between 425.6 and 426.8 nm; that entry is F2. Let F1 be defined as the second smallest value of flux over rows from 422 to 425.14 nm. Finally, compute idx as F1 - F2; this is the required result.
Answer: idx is -4.4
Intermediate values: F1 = 49.05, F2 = 53.49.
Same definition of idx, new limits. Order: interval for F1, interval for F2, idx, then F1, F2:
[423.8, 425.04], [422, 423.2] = 6.0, 55.06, 49.05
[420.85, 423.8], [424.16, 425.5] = -3.1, 47.63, 50.69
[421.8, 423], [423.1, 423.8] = -4.9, 48.52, 53.39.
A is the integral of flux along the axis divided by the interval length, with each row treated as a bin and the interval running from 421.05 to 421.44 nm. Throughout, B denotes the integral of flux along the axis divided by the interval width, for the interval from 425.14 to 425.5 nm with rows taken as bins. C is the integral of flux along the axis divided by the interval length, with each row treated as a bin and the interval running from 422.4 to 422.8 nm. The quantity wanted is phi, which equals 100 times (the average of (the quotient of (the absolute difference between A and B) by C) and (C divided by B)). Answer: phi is 50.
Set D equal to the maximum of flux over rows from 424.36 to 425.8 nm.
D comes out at 58.81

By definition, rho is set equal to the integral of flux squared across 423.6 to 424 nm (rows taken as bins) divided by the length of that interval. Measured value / 3199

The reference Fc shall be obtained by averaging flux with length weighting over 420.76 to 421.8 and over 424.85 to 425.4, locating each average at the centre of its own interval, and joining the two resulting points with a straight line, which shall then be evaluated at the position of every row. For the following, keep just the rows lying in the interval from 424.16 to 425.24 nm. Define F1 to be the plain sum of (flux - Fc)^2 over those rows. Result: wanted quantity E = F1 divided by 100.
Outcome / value 4.6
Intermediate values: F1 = 455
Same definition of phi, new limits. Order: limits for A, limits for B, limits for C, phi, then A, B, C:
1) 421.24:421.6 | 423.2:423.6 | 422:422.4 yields 52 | 48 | 54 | 49.8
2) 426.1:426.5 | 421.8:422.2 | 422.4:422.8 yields 61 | 59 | 49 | 49.3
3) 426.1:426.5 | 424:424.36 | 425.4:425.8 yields 46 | 59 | 64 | 52.5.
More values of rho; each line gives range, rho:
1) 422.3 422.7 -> 2423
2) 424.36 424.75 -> 3426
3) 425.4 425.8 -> 2759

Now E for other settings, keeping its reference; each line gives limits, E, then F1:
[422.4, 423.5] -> 0.4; 41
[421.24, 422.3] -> 0.7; 69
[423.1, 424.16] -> 4.1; 415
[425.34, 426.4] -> 1.5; 145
